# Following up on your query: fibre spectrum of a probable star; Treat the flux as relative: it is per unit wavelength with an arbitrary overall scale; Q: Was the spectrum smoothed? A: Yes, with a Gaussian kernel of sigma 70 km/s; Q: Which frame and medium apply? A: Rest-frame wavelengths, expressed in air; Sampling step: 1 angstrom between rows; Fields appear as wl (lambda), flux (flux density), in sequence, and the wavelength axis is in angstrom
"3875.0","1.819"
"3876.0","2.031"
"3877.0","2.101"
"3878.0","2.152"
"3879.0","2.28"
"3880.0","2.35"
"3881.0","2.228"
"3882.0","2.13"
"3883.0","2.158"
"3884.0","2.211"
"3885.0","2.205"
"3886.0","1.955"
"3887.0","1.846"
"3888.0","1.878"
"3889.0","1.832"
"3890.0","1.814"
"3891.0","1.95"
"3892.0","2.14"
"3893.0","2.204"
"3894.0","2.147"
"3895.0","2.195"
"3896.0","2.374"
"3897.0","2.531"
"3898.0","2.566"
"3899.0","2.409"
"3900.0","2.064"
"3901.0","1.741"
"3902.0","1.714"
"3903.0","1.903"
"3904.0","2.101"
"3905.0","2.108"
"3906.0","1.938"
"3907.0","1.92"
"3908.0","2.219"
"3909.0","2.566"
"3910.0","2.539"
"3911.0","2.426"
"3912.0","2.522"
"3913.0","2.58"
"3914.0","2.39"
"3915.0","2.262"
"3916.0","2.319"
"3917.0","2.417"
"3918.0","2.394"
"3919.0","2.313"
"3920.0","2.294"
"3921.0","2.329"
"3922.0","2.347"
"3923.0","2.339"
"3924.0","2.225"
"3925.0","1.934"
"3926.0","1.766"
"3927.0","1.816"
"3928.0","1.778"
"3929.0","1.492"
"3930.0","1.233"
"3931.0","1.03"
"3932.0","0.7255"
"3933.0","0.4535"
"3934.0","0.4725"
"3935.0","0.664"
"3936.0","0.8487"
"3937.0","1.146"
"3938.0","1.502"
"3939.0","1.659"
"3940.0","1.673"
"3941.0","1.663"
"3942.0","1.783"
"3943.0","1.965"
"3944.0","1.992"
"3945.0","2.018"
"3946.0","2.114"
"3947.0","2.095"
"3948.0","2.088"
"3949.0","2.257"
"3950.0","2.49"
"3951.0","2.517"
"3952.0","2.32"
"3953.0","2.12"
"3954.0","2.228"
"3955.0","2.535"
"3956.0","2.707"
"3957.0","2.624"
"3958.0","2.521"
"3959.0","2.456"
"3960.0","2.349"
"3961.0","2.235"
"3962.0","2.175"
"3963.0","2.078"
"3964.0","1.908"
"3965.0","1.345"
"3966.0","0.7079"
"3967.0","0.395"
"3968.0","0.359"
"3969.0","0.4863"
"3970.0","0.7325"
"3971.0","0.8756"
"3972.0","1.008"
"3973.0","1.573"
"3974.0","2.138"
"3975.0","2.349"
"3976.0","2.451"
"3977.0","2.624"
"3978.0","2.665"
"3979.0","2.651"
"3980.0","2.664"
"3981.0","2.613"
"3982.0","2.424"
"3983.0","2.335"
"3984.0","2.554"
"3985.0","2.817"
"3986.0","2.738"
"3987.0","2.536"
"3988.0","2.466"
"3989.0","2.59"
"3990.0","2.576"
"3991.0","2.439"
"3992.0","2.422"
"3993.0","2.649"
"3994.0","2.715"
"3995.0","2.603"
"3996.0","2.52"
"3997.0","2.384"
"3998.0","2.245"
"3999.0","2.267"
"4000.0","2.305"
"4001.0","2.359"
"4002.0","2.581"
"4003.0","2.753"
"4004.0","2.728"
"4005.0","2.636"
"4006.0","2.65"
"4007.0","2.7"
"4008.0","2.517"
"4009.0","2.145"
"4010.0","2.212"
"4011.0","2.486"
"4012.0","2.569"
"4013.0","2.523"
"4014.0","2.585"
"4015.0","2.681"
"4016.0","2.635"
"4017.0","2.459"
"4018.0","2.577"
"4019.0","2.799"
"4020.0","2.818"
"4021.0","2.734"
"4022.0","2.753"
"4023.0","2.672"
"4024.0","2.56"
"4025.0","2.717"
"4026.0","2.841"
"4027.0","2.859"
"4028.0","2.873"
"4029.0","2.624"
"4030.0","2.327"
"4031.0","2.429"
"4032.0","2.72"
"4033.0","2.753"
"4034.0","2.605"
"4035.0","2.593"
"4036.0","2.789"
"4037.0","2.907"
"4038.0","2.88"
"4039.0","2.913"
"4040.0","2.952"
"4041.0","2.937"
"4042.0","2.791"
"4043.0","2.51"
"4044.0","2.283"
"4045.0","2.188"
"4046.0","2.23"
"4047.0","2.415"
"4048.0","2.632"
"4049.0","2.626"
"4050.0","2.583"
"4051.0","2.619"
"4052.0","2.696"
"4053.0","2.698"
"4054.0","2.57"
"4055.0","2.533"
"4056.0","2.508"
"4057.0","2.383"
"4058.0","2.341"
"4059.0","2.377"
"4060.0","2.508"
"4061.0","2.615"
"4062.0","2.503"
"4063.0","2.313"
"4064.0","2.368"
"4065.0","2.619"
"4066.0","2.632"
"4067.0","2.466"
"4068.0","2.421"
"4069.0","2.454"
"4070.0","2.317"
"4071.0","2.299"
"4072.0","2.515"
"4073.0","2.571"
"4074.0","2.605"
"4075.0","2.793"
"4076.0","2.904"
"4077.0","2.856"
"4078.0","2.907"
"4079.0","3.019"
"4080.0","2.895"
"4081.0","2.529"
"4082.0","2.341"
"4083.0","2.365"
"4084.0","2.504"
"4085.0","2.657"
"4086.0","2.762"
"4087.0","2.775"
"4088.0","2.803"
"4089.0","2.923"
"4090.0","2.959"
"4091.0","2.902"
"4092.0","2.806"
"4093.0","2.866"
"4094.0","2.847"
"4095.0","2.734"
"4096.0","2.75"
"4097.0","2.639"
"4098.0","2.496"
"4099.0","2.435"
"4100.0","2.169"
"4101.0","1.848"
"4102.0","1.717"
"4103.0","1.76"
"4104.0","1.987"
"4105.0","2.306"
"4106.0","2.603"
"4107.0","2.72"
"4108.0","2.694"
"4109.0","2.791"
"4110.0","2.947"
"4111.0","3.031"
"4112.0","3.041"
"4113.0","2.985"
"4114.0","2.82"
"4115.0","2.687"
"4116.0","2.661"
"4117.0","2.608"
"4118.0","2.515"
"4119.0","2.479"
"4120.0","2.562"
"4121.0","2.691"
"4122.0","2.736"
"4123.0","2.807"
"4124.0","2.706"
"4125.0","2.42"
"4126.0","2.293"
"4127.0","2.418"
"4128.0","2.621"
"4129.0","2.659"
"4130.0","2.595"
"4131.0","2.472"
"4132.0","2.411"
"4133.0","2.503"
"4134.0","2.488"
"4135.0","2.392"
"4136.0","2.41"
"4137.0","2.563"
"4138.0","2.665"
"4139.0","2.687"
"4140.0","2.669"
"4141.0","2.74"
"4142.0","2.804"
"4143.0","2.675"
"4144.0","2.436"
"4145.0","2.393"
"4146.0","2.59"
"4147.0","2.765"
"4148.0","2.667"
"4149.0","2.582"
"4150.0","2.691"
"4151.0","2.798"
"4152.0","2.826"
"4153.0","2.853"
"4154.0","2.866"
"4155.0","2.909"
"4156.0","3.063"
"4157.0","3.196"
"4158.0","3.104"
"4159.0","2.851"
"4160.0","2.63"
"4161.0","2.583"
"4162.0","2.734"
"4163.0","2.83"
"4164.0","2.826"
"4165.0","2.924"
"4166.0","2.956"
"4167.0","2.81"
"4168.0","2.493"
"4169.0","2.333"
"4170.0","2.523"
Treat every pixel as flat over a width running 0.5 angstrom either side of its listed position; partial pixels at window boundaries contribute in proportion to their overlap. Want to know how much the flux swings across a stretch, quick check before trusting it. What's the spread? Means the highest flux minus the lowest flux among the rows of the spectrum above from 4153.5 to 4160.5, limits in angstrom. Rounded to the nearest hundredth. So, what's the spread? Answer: 0.57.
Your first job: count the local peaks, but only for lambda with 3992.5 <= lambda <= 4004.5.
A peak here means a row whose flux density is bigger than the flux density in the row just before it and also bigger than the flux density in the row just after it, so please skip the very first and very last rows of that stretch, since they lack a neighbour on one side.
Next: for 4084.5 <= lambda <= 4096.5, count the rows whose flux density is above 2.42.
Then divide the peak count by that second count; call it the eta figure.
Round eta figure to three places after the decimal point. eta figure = 0.167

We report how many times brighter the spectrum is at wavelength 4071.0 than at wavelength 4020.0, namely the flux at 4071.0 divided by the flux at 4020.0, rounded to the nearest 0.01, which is 0.82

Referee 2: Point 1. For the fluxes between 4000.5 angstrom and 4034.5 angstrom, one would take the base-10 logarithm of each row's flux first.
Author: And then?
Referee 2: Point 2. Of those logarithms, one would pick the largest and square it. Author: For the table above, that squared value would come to 0.21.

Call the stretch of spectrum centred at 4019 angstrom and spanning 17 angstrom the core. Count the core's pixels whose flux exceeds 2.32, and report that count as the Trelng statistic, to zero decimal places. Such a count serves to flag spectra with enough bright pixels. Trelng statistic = 17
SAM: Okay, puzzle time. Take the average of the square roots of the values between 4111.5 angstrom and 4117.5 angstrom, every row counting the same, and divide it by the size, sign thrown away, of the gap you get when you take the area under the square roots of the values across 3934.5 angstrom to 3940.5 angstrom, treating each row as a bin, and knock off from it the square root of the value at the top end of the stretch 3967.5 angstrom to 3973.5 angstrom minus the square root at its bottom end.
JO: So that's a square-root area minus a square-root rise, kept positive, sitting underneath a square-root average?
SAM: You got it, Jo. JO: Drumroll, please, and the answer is 0.281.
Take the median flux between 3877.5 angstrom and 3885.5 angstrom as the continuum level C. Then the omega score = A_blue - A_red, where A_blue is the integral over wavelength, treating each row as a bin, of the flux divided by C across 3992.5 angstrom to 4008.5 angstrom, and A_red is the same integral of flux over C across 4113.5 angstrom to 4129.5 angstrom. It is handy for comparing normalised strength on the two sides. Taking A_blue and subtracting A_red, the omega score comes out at 0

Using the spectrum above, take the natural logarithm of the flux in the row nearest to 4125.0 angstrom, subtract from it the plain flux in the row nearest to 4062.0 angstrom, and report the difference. -1.6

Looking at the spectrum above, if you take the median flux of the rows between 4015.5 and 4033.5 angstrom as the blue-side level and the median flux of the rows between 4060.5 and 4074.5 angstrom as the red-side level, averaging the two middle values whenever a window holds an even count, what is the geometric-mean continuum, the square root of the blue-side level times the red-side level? 2.60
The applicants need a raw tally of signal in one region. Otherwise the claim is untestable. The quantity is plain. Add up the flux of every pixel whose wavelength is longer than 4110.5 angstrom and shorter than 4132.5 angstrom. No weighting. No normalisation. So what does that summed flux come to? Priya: 58.2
